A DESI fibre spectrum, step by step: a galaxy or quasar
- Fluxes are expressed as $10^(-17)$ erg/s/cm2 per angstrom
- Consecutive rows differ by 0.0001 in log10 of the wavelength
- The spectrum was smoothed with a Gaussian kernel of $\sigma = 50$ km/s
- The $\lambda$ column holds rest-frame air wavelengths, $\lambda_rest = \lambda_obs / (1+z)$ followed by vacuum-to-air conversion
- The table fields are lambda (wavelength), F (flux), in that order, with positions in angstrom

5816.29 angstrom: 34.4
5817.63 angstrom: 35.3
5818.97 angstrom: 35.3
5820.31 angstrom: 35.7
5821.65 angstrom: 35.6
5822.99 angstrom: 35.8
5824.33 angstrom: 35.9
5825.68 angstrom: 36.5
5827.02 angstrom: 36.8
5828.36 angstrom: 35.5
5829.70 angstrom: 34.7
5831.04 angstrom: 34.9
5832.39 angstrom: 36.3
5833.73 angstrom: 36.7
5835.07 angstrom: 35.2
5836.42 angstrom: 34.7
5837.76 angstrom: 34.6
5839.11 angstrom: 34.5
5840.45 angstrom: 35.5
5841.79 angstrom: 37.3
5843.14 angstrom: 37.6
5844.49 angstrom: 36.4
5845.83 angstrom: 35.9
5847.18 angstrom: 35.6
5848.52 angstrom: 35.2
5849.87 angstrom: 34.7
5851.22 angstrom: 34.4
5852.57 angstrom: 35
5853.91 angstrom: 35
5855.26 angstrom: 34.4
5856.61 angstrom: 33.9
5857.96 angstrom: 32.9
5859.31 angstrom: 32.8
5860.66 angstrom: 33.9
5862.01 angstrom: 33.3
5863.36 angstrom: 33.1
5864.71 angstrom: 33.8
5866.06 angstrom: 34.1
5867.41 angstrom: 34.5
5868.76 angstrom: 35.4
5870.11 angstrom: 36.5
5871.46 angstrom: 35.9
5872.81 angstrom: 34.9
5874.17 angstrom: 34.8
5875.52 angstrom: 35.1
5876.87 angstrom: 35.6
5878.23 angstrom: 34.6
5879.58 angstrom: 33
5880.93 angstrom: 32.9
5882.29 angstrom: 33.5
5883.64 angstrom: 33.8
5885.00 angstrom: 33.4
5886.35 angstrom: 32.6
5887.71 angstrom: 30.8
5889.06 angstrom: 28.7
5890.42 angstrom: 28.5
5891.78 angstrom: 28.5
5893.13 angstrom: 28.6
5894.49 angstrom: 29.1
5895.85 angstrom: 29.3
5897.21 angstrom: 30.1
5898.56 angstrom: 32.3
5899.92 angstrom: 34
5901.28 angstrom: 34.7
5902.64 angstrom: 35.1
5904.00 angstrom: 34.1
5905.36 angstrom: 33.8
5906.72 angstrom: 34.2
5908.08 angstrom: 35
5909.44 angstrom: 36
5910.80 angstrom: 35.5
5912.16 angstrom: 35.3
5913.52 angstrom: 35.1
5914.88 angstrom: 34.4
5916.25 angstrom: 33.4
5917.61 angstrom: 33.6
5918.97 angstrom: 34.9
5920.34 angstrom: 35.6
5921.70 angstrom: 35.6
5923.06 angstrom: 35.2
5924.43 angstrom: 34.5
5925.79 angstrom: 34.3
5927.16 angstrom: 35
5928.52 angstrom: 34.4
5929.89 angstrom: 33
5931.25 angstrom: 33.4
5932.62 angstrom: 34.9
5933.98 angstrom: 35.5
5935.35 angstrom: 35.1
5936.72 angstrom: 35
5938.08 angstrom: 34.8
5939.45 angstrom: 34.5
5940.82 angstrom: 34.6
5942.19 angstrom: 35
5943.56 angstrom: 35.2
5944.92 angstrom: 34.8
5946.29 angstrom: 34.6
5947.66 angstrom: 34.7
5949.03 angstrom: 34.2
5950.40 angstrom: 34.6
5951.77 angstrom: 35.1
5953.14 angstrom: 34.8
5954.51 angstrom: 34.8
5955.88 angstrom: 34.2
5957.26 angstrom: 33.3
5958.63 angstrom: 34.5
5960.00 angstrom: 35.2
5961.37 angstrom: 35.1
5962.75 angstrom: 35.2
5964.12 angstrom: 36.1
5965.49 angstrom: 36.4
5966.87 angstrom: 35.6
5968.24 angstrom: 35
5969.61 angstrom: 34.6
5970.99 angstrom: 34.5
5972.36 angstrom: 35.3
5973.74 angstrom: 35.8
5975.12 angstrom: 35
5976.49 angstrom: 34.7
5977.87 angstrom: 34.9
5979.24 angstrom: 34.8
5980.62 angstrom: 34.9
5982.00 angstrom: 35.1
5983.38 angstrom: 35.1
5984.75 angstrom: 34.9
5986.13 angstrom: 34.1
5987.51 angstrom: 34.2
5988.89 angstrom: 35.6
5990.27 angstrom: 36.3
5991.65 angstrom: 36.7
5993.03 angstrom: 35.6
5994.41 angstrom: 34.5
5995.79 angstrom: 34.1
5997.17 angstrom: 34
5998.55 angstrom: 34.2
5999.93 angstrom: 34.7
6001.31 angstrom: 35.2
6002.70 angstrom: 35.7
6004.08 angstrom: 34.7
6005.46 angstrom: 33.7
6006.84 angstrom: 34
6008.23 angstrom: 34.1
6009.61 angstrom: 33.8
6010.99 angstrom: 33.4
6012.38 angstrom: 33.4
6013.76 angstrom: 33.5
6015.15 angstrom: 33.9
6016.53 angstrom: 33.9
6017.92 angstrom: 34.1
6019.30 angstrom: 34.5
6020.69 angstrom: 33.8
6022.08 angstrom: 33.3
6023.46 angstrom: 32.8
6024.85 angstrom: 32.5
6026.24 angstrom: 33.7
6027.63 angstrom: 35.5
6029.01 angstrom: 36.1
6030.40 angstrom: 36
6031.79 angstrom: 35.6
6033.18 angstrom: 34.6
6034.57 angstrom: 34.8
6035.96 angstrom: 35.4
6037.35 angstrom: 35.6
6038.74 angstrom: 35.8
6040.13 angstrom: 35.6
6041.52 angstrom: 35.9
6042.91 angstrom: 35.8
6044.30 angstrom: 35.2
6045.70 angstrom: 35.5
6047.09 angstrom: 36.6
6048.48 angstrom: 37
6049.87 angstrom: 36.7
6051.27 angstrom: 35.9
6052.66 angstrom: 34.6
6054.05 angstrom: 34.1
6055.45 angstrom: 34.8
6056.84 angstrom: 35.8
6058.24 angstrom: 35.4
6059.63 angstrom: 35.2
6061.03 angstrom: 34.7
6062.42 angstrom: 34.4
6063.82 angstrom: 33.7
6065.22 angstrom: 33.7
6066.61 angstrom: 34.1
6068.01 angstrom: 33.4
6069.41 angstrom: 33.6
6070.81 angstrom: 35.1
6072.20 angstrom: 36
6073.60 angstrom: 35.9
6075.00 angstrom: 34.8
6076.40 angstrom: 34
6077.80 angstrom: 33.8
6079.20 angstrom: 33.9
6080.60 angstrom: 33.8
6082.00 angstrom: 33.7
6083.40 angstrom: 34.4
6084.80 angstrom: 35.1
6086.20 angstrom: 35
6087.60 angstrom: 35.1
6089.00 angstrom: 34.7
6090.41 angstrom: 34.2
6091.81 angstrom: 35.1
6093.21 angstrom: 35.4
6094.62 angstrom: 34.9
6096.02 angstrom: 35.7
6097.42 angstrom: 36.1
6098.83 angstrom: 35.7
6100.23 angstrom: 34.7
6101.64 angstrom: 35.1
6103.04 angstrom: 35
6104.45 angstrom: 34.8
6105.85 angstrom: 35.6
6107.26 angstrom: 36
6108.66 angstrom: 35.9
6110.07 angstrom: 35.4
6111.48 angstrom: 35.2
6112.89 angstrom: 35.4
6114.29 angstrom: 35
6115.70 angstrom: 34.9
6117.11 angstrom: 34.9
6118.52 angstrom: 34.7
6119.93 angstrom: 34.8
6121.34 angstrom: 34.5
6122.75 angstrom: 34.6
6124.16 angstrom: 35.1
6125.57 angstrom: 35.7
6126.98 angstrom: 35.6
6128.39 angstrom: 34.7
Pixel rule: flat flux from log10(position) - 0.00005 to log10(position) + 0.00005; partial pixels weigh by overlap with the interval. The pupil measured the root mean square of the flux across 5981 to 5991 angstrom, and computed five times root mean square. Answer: 175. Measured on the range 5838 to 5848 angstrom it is 181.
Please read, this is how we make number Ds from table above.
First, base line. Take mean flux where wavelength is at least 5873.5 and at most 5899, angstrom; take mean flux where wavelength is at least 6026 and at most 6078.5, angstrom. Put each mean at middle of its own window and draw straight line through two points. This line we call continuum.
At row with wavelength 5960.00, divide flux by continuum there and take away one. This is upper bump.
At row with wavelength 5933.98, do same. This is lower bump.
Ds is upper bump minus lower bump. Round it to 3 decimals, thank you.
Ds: -0.026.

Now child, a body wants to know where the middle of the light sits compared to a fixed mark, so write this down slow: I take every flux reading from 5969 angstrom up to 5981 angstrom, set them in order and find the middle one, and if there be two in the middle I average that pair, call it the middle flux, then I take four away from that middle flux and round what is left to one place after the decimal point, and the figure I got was 30.9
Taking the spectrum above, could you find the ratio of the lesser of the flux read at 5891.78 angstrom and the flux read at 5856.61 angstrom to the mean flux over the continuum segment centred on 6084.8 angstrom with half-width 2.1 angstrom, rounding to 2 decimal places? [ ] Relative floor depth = 0.82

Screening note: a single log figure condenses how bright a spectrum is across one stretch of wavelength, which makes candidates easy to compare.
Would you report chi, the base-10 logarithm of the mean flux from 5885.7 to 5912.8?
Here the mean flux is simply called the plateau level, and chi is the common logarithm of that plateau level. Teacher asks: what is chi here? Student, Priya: 1.51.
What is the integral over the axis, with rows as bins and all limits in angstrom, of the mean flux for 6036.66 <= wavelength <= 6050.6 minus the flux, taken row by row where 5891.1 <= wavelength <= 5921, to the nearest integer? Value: 80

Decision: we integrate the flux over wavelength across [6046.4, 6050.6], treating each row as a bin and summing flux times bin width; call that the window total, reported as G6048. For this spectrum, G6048 154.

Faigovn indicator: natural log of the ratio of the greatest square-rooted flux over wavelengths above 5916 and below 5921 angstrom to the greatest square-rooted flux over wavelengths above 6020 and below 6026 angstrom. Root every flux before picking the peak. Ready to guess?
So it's 0.026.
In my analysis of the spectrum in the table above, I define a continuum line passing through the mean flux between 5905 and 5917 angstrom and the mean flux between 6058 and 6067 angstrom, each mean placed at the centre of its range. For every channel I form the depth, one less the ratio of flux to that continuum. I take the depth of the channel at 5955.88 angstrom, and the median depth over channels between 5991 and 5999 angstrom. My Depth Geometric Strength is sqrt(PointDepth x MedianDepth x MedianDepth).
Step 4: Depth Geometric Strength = 0.0008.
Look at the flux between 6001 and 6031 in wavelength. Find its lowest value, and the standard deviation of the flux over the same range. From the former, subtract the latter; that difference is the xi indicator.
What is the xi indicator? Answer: 31.5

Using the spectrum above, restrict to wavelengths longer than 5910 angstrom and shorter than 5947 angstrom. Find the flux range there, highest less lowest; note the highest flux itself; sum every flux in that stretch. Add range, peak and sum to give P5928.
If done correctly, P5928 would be 975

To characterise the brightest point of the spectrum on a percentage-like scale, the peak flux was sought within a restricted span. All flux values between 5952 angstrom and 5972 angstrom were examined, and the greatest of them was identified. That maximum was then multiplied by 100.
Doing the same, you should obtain 3640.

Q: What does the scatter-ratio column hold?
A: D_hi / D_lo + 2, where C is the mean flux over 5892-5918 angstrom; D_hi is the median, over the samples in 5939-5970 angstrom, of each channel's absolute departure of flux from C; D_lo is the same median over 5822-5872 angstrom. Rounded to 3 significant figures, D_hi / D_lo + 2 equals 2.88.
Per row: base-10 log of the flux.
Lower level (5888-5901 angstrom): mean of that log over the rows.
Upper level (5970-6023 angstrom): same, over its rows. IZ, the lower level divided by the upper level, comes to 0.96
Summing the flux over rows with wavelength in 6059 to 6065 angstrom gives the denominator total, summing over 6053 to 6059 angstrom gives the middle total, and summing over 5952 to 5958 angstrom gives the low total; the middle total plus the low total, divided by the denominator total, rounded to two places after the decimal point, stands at 2.01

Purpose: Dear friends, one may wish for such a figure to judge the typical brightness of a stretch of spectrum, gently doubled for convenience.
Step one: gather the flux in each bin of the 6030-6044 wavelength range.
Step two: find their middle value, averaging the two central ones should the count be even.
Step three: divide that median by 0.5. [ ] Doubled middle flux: 71.2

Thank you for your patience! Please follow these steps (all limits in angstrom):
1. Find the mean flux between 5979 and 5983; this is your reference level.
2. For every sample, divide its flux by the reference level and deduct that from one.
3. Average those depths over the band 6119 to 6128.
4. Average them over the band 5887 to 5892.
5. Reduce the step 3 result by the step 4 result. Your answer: -0.17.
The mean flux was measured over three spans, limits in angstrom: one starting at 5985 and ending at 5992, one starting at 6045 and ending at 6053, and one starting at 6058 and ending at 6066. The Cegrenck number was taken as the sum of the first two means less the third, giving 36.9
